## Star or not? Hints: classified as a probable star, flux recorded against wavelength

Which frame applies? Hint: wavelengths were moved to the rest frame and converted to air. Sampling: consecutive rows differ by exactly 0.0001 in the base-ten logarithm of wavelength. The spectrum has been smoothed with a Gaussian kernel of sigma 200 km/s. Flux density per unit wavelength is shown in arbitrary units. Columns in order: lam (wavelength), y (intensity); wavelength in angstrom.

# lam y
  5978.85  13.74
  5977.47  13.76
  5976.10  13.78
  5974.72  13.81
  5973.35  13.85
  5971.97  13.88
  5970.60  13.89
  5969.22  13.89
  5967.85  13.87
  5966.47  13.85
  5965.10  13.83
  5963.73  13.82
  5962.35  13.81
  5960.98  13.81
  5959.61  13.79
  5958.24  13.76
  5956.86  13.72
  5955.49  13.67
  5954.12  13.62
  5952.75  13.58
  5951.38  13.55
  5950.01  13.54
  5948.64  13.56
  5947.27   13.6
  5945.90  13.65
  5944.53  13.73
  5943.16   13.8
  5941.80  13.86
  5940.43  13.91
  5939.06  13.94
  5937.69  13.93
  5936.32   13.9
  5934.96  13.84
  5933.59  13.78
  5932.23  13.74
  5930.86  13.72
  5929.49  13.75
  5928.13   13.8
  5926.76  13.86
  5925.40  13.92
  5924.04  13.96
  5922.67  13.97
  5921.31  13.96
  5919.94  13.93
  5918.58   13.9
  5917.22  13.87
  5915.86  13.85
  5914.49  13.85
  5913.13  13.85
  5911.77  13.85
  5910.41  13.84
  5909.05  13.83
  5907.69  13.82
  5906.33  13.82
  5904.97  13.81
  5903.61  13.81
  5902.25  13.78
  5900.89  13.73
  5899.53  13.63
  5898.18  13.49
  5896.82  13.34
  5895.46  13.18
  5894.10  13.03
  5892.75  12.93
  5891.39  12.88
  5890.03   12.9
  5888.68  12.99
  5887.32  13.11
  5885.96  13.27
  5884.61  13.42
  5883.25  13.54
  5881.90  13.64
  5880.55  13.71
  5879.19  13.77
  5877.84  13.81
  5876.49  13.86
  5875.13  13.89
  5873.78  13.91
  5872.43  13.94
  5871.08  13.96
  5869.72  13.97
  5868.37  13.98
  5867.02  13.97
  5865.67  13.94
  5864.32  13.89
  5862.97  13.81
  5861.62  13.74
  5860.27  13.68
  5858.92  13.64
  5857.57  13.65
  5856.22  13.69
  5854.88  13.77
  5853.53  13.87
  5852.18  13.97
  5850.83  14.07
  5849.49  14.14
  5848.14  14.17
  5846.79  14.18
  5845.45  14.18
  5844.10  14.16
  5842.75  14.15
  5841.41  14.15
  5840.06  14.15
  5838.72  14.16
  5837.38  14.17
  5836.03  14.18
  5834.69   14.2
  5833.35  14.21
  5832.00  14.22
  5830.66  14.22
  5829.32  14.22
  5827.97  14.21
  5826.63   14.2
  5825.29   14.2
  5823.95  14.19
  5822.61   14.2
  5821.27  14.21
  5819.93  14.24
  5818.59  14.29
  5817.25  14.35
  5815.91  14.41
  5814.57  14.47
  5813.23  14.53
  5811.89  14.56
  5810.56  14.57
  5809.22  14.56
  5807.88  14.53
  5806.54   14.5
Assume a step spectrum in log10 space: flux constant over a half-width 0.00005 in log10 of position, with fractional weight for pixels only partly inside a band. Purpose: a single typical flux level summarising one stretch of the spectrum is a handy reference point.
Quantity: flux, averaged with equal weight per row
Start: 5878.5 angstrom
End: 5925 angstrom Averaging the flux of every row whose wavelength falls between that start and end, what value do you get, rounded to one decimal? 13.6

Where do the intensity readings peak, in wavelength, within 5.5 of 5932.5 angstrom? 5937.69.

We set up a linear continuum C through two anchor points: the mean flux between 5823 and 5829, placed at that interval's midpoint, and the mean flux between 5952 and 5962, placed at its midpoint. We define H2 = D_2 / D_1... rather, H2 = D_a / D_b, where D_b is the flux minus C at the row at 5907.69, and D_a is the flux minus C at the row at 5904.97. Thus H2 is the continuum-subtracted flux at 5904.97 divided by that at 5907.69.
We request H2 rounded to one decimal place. 1.3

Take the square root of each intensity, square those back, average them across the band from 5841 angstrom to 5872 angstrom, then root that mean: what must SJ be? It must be 3.73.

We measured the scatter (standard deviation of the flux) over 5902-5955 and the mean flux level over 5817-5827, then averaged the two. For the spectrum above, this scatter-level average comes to 7.18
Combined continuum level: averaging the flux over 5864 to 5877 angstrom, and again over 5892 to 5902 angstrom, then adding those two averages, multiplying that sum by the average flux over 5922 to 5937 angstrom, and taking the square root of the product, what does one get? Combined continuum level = 19.4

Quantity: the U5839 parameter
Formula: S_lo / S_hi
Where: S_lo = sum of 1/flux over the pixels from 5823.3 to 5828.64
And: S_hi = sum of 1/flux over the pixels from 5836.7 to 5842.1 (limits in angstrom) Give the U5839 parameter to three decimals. 0.997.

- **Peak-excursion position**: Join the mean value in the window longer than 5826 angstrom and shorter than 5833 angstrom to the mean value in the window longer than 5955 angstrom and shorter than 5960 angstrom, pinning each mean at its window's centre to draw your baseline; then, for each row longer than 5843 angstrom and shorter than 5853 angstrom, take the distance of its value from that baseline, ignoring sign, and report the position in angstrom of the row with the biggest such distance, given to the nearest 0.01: 5852.18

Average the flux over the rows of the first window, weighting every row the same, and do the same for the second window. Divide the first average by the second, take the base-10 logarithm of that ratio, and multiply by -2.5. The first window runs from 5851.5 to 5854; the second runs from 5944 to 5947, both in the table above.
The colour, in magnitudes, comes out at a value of -0.018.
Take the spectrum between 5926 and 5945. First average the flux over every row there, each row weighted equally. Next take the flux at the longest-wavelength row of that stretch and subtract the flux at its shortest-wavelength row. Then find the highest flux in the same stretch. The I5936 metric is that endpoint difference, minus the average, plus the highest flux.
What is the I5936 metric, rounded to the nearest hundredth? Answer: -0.02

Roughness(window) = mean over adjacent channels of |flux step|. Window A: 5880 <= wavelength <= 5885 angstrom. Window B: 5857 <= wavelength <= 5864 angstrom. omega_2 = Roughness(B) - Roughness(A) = -0.05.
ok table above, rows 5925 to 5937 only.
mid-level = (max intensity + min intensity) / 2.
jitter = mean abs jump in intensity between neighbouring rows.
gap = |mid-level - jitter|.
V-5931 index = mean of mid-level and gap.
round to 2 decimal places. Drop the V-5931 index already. 13.80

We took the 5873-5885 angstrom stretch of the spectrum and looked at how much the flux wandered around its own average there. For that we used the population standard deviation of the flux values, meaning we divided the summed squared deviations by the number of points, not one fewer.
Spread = 0.16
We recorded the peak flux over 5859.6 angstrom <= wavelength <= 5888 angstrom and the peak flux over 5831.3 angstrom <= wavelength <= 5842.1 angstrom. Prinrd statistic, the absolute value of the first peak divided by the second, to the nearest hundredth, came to 0.98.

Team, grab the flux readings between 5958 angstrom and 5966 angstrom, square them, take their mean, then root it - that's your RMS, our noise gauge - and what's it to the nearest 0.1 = 13.8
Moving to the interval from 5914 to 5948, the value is 13.8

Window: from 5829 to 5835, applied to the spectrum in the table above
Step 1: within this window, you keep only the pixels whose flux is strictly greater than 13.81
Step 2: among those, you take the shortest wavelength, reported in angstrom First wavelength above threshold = 5829.32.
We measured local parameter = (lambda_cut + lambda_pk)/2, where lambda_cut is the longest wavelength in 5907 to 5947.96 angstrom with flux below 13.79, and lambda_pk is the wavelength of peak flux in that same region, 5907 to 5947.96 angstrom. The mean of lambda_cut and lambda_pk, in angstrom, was 5935.0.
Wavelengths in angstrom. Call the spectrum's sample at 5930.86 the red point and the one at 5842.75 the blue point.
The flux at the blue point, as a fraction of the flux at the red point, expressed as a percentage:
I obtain 103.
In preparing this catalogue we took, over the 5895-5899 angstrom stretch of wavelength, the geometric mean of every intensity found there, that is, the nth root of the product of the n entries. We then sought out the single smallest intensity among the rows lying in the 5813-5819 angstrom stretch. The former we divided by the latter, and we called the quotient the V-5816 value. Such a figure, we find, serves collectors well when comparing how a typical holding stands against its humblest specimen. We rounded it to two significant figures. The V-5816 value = 0.93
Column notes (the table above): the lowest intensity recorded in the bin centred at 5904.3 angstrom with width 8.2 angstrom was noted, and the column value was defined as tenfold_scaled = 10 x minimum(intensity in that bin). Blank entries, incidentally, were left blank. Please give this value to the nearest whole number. 137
